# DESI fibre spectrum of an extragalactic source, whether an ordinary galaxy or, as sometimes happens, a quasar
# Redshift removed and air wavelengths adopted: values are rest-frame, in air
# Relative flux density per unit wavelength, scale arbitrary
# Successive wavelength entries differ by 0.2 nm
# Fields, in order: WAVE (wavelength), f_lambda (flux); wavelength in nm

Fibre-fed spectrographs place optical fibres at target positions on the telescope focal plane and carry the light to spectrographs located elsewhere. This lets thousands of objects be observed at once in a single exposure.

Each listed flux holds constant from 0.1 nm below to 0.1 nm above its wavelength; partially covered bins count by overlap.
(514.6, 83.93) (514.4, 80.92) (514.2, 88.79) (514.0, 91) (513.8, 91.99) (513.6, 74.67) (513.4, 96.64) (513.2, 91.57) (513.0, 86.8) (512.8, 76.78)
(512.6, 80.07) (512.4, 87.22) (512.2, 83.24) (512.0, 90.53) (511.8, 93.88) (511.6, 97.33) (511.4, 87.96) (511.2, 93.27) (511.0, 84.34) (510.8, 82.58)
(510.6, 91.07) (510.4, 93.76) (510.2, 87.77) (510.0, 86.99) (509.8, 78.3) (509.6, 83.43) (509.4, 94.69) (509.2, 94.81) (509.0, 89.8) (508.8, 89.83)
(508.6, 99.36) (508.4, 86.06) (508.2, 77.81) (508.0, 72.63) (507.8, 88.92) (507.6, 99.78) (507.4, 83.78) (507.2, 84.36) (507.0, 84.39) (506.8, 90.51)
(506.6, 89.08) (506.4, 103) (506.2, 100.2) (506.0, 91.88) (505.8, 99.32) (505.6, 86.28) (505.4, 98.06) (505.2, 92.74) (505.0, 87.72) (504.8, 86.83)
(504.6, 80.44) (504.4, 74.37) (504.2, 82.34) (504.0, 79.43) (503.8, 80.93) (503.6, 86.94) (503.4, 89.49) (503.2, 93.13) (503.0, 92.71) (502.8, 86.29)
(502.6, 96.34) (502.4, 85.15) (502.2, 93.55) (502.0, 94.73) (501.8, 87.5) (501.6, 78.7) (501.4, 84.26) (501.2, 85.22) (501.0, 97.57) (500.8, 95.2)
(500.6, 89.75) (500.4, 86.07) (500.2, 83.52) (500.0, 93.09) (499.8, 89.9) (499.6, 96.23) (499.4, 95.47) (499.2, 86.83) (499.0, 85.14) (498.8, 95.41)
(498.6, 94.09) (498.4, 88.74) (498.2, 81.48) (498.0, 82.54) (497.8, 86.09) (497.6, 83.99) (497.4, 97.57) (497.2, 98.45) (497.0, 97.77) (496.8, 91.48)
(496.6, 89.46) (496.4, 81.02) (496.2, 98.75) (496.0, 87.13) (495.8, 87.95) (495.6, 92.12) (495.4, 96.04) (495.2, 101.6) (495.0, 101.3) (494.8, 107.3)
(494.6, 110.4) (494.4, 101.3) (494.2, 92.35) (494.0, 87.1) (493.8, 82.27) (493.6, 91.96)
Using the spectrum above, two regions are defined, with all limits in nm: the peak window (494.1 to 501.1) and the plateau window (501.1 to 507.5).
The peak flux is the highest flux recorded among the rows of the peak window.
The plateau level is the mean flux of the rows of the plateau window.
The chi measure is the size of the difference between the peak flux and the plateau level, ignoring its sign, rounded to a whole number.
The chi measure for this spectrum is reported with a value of 22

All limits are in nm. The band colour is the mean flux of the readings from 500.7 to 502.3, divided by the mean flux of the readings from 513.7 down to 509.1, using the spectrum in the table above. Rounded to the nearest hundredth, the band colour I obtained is 1.02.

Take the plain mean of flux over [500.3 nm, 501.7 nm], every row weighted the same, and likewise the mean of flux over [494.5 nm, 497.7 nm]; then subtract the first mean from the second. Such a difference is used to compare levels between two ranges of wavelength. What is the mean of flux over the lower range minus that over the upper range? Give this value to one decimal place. 7.0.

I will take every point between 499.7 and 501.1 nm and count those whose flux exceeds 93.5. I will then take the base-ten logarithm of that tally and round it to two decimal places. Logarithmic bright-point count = 0.30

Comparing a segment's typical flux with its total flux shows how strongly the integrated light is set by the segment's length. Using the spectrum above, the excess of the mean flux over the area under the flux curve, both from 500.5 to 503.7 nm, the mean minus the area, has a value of -198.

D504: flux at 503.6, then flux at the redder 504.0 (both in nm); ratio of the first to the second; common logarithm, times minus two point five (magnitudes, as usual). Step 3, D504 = -0.10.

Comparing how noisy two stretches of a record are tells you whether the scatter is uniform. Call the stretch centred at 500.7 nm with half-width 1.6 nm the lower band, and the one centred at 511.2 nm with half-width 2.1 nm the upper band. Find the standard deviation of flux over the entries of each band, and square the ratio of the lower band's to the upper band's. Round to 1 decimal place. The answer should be 0.9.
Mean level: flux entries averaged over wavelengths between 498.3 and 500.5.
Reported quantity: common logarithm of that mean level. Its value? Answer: 1.96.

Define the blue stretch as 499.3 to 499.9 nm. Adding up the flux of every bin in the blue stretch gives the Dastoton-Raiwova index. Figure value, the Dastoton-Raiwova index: 282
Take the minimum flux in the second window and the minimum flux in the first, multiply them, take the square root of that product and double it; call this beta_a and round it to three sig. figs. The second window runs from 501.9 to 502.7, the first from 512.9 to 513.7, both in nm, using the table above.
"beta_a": 159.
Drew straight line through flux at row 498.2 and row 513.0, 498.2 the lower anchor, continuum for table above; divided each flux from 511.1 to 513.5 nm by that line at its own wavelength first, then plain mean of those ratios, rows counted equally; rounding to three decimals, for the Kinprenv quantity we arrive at 1.026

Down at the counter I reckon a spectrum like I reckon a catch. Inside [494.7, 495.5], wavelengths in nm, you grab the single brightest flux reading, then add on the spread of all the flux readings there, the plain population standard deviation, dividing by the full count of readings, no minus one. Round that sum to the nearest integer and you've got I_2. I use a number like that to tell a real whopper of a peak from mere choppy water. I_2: 111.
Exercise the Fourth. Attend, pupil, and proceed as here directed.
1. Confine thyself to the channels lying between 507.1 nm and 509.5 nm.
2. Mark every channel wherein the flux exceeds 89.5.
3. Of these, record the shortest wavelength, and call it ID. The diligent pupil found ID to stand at 507.6 nm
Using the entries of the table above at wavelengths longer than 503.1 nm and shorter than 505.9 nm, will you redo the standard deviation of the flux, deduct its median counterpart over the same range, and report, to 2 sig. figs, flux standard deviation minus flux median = -80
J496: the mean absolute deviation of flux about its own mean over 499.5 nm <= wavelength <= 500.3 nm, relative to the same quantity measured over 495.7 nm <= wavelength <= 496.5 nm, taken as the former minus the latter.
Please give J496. -1.0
